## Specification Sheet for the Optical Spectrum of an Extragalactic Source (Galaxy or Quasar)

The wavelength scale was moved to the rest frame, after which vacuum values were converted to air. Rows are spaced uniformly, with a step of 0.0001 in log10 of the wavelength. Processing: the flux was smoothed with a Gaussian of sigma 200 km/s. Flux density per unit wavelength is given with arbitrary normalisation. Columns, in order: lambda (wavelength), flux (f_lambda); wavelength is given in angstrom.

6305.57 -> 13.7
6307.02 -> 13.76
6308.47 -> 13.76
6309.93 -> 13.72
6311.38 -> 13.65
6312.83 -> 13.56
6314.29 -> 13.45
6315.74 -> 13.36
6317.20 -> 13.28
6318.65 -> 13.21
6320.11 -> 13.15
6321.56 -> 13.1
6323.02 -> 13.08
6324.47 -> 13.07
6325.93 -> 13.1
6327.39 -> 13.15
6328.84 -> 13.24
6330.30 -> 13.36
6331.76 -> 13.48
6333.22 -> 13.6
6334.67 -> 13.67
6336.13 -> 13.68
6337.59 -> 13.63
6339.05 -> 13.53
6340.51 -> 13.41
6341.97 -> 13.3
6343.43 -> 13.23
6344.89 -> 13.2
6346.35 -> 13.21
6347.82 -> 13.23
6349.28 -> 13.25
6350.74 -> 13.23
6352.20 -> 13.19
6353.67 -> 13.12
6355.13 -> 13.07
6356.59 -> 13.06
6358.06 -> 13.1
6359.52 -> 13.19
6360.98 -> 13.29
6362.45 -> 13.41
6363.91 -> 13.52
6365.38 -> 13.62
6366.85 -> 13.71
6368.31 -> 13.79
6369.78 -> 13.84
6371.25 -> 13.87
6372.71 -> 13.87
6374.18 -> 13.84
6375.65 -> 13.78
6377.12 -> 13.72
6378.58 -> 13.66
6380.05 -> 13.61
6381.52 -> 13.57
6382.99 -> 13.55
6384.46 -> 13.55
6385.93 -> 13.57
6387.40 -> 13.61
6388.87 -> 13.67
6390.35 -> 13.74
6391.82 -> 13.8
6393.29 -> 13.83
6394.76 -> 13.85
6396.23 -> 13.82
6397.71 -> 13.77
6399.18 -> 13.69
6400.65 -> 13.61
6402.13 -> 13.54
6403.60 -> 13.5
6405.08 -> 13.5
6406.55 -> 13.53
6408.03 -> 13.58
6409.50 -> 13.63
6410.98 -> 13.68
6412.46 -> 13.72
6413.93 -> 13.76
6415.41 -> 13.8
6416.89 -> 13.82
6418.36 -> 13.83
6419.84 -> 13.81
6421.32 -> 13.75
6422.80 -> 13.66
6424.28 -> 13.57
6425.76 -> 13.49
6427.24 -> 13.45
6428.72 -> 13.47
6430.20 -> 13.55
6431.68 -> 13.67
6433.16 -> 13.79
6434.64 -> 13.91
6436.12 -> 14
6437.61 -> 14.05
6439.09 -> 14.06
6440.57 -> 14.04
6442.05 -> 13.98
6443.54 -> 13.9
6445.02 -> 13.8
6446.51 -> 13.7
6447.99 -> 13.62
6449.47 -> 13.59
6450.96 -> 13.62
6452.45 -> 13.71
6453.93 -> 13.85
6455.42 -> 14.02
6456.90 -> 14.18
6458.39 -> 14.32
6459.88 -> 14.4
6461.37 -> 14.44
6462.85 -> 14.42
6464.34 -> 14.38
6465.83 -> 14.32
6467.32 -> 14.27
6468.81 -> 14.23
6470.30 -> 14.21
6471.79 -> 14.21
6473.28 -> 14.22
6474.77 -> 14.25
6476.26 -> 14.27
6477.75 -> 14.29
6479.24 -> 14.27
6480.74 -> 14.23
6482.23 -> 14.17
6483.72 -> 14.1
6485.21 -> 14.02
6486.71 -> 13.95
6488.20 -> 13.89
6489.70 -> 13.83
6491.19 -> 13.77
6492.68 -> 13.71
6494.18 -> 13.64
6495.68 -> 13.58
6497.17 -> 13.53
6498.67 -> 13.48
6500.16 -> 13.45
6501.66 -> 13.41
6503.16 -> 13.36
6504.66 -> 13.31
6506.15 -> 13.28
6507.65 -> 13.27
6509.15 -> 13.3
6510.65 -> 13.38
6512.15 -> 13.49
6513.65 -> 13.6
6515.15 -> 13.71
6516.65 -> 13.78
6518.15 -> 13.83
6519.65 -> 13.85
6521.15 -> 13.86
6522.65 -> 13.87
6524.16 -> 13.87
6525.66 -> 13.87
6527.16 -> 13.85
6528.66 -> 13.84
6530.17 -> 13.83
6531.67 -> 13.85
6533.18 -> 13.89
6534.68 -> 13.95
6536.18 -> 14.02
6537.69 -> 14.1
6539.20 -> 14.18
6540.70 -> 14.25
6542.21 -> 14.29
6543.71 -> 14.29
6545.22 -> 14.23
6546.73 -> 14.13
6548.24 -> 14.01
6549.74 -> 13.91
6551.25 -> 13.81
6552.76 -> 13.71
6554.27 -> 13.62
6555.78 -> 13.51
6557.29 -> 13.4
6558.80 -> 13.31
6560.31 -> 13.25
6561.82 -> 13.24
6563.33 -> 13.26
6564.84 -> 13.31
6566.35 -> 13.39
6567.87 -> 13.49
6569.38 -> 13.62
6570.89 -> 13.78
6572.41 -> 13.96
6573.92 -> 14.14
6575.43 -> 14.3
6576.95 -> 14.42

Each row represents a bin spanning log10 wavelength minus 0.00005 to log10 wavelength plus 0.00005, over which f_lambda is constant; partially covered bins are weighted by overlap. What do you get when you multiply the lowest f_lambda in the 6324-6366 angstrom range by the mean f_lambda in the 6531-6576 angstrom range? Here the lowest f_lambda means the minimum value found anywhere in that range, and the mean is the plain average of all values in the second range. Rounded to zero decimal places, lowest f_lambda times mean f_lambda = 180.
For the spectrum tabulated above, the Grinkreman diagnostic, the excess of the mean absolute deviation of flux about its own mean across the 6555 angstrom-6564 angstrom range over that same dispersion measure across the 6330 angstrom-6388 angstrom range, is -0.13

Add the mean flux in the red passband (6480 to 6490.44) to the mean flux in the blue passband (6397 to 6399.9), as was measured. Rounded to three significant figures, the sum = 27.8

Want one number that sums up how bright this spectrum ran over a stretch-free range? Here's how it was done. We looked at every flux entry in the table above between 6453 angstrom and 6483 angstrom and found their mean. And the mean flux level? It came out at 14.2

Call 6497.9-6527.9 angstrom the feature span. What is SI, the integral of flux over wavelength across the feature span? 408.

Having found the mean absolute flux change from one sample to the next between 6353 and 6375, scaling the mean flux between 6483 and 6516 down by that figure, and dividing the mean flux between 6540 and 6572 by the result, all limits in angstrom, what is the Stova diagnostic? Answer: 0.065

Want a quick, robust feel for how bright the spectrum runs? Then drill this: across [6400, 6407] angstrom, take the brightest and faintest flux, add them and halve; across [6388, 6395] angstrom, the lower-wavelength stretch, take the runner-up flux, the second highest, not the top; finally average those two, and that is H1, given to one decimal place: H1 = 13.7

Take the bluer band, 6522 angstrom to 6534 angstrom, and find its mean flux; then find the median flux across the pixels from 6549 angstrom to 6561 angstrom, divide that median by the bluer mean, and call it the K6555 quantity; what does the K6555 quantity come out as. 0.979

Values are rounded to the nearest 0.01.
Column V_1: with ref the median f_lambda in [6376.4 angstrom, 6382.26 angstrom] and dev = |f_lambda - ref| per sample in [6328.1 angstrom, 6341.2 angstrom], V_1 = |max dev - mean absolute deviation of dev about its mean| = 0.29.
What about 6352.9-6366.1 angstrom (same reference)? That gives 0.40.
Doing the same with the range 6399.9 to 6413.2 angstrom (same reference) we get 0.10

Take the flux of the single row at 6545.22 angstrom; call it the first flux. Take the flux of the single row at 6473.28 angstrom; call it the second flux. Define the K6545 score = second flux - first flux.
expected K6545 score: 0.0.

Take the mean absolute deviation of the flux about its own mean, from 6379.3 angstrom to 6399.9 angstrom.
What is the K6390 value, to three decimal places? 0.098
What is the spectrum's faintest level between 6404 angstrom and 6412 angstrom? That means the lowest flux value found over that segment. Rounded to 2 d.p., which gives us 13.50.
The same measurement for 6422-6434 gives 13.45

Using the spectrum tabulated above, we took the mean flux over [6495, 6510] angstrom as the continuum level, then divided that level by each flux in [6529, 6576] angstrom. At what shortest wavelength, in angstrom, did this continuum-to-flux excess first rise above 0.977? 6552.76 angstrom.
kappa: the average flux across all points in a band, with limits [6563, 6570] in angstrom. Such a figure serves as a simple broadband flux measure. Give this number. 13.4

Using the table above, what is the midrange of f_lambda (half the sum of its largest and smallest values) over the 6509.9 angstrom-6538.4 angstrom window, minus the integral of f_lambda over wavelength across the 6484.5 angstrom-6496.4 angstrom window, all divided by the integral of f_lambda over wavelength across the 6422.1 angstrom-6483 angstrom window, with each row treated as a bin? -0.18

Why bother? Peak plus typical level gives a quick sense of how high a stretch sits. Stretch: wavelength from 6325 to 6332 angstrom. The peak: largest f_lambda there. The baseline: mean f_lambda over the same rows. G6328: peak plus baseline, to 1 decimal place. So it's 26.7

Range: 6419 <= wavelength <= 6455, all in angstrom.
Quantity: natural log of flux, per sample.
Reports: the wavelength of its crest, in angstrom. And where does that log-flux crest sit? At 6439.09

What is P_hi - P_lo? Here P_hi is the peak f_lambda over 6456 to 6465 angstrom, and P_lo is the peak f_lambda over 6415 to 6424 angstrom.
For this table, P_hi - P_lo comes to 0.61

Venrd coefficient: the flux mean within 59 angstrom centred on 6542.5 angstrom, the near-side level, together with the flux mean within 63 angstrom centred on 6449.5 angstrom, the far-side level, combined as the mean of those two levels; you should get 13.9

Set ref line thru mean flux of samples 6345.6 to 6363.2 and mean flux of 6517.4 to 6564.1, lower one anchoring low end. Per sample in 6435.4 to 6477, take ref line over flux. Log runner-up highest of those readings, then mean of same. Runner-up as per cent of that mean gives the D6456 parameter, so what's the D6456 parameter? 103.2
